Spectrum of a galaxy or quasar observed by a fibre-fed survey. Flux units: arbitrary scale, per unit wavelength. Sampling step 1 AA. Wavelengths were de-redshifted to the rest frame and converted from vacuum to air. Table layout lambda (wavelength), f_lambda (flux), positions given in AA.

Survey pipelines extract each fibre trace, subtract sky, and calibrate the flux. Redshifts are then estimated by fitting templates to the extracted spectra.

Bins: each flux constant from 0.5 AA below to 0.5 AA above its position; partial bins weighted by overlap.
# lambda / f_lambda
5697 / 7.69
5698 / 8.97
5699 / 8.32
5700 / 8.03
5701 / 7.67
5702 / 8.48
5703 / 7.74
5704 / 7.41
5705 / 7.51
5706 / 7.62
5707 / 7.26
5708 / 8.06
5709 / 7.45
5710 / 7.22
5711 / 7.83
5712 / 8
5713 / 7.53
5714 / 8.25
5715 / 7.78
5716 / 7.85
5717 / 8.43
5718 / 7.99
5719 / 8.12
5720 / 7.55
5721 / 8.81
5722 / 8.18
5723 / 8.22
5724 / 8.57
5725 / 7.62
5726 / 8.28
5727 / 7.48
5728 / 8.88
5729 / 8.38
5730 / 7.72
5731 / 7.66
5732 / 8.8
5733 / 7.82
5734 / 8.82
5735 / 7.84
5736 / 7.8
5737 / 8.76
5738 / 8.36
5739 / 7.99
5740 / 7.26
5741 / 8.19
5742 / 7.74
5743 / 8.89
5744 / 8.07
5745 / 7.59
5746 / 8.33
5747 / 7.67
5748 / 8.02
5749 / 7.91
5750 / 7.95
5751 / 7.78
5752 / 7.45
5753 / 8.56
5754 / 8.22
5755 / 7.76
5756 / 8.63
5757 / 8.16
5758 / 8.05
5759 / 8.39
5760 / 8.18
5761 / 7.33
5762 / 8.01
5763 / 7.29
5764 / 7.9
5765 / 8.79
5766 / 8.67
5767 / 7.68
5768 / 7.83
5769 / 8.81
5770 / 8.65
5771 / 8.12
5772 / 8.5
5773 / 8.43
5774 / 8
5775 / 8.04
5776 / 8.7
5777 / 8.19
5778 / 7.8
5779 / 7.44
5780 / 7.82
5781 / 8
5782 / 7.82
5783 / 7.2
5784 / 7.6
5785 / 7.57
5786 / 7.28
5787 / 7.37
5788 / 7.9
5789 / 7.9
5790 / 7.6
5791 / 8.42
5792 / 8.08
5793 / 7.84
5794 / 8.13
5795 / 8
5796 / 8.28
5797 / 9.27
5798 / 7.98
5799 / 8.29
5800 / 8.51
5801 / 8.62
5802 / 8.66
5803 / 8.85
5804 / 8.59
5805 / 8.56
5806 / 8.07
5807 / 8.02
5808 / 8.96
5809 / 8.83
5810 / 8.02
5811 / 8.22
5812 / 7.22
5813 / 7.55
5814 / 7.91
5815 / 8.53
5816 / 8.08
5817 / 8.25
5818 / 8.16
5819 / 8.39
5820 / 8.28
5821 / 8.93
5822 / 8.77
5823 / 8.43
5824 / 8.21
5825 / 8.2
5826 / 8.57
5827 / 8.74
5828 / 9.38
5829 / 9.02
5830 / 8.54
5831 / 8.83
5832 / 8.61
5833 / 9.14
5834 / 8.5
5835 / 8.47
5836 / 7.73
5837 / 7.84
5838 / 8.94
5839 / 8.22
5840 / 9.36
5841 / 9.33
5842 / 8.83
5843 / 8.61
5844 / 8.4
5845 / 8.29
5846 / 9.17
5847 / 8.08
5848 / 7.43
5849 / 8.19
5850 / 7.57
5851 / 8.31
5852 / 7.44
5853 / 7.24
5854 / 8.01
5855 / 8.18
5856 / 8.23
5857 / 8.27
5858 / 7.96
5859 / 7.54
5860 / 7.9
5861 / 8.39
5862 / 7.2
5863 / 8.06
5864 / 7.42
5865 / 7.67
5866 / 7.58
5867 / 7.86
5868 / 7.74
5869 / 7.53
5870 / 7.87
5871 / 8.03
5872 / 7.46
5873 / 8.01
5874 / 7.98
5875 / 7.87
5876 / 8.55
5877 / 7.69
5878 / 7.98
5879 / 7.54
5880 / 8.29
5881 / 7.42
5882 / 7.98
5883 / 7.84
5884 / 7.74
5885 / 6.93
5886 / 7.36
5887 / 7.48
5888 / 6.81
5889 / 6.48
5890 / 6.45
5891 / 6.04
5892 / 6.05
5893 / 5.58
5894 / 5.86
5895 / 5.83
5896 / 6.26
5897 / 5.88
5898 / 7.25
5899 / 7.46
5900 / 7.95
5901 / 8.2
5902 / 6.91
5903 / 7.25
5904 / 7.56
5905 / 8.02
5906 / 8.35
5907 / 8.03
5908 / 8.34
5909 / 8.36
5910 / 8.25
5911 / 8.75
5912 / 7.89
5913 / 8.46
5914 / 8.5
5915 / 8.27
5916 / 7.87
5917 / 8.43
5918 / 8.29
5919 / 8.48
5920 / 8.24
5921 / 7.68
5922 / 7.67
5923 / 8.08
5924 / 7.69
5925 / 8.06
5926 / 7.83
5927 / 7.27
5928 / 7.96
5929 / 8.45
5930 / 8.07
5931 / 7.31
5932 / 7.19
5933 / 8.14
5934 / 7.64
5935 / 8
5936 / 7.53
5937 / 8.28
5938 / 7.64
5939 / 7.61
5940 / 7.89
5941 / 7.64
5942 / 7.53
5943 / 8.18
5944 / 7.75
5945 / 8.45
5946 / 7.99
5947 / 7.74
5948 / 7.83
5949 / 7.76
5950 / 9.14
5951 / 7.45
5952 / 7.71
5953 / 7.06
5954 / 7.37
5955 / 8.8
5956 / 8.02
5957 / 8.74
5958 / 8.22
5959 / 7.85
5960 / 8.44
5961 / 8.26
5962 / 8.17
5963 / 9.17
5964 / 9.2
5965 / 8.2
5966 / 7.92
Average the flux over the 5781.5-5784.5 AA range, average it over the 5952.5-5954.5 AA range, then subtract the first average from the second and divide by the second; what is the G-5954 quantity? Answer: -0.05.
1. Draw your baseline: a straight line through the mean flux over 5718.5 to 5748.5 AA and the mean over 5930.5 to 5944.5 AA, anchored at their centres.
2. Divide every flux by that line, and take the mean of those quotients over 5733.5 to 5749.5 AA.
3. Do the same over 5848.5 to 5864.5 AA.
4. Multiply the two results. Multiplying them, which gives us 1.00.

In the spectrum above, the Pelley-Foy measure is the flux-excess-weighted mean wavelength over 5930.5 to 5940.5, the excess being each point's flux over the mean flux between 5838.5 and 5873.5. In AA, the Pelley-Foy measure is 5934.4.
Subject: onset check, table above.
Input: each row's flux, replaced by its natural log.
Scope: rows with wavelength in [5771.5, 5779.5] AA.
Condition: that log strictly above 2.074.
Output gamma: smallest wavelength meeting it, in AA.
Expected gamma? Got 5772 AA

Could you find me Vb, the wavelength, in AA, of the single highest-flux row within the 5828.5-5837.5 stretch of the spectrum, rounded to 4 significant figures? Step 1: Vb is 5833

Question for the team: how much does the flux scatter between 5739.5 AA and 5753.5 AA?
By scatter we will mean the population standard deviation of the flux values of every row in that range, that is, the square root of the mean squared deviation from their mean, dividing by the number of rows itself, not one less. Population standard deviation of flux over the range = 0.42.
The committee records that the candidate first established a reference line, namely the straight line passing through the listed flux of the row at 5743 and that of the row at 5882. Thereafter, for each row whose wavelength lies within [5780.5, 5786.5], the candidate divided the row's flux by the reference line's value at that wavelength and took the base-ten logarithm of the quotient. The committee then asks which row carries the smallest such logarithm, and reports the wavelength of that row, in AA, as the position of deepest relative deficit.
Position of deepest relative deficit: 5783 AA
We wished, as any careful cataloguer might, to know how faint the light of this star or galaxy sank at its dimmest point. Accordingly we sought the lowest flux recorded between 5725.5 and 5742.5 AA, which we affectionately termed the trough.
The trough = 7.26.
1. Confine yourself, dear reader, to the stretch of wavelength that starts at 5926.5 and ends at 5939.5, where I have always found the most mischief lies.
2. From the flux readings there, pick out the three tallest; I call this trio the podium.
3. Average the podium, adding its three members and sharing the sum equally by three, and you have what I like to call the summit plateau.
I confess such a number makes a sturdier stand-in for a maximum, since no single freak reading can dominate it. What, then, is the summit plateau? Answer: 8.3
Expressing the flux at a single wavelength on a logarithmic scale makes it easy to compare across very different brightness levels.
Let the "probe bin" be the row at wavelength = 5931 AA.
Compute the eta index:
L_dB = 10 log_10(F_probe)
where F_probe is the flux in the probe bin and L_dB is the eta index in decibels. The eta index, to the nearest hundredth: 8.64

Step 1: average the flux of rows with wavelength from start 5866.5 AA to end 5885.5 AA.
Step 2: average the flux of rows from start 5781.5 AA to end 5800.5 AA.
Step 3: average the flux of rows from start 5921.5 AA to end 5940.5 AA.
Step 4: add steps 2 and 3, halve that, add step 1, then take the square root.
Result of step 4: 3.96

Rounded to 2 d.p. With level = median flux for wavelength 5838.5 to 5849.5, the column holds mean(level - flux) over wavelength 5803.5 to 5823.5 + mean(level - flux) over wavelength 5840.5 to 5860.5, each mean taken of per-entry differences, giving 0.36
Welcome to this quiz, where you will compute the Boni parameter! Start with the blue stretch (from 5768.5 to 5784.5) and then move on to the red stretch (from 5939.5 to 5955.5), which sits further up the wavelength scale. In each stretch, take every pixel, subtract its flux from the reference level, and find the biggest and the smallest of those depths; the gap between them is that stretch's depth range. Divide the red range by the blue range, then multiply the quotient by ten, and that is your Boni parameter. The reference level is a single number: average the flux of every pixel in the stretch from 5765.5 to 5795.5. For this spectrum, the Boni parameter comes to 12.9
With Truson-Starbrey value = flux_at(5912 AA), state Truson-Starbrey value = 7.89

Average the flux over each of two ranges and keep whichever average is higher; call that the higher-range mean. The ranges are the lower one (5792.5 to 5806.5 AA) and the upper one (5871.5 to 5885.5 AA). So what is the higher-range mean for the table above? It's 8.40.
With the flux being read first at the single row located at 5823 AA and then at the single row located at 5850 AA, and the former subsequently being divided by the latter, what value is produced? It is 1.11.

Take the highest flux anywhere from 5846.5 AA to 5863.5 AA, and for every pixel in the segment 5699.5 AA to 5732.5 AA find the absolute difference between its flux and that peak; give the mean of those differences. 0.538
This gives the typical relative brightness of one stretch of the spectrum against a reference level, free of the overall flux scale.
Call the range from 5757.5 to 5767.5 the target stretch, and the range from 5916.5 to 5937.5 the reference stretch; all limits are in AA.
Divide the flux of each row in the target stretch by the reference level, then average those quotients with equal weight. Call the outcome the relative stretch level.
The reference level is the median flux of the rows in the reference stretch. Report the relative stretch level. 1.00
